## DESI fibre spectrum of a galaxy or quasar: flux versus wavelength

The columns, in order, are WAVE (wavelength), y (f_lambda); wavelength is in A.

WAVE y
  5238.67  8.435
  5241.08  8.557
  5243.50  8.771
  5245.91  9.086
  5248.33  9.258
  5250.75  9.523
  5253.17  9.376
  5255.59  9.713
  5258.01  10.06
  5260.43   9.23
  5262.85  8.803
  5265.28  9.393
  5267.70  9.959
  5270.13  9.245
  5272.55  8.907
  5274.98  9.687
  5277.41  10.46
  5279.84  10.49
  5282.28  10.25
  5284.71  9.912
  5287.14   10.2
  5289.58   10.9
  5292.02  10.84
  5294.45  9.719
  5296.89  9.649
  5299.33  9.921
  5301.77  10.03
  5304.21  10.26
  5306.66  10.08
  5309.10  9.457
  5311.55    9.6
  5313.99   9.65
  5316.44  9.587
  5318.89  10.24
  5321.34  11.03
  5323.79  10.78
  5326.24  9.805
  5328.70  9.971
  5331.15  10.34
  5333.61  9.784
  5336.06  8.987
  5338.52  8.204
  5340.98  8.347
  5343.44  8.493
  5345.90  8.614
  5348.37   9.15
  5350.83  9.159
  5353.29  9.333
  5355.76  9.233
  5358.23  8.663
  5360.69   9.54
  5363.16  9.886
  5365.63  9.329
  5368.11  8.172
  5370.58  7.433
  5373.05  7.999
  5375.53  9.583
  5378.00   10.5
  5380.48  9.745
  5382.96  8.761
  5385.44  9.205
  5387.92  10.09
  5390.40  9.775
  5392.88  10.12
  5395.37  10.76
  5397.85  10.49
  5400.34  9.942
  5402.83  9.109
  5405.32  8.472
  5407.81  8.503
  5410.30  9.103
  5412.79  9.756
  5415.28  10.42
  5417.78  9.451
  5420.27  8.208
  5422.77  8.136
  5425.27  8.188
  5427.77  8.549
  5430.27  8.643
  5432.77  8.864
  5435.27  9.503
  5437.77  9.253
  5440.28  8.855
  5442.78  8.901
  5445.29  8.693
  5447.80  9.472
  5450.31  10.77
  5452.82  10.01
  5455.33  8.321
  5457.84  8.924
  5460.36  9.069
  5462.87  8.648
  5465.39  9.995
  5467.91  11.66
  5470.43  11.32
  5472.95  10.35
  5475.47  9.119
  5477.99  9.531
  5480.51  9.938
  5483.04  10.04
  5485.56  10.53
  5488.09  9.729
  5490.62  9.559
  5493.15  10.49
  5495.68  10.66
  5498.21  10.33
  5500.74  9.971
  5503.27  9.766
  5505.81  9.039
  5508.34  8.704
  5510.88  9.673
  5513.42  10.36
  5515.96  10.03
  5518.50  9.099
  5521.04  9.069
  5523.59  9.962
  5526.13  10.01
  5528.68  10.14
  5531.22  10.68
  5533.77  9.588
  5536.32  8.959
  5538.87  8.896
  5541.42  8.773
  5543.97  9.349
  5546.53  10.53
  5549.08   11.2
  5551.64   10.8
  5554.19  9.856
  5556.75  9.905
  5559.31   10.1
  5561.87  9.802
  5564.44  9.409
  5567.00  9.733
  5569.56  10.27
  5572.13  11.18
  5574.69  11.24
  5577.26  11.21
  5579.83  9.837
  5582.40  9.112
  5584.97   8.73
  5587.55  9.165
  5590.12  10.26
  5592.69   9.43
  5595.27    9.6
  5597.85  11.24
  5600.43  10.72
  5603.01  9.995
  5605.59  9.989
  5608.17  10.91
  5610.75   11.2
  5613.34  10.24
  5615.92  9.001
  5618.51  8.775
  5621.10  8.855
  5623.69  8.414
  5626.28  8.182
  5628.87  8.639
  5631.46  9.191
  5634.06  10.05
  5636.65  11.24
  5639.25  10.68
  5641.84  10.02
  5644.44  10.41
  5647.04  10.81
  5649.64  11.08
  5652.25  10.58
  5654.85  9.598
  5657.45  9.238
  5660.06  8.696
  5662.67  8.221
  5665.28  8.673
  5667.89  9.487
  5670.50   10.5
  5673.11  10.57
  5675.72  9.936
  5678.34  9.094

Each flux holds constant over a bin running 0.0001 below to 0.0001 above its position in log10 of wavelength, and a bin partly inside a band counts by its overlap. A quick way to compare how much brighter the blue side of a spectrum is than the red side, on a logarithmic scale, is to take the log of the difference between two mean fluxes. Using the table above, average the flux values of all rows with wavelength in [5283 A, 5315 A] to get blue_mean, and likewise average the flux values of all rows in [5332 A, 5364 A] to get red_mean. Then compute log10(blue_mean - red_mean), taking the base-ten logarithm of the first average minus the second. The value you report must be 0.0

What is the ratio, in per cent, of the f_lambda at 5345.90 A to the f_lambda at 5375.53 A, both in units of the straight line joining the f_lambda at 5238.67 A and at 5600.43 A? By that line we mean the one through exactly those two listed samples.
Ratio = 92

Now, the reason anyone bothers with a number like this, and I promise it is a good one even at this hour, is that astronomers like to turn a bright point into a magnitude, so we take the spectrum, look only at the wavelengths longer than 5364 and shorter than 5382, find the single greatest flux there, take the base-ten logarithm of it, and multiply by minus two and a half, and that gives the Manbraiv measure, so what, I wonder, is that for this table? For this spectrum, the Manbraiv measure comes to -2.55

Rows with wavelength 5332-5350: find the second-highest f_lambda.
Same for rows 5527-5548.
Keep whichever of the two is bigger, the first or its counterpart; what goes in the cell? 10.5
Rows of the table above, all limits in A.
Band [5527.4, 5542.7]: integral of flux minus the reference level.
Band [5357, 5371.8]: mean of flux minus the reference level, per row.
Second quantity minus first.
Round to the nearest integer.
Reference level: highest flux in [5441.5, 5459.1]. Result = 17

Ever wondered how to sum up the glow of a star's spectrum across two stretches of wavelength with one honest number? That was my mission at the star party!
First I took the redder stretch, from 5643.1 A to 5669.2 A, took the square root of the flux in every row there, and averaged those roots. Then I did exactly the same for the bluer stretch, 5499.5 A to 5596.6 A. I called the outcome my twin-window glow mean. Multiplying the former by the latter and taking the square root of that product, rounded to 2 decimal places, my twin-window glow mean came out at 3.12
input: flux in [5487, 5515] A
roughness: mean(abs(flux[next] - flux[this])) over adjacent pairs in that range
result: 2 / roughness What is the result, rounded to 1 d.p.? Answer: 4.1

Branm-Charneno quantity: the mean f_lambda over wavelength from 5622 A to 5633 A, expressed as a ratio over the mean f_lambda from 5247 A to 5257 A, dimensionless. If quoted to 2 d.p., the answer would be 0.91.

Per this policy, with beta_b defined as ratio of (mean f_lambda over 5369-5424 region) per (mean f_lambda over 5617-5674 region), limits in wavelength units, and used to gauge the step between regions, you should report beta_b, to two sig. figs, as 0.97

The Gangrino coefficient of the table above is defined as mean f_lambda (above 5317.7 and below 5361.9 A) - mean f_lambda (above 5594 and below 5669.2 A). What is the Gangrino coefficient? -0.36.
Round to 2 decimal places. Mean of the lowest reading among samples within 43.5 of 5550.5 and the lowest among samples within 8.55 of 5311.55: 9.08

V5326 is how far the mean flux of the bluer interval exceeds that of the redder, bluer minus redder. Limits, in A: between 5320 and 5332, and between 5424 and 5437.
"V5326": 1.6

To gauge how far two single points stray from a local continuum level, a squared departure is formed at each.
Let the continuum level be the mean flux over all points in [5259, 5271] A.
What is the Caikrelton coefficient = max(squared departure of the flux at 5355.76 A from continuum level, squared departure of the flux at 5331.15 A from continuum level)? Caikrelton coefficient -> 1.0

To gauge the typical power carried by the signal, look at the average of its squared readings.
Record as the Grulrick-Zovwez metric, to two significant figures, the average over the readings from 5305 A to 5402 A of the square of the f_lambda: 91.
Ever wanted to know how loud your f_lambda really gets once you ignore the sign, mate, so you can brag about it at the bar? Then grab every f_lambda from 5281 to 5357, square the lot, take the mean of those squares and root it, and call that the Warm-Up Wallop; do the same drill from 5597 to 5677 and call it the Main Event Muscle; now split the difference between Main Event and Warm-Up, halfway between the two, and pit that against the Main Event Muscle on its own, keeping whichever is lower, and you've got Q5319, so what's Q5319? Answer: 9.8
